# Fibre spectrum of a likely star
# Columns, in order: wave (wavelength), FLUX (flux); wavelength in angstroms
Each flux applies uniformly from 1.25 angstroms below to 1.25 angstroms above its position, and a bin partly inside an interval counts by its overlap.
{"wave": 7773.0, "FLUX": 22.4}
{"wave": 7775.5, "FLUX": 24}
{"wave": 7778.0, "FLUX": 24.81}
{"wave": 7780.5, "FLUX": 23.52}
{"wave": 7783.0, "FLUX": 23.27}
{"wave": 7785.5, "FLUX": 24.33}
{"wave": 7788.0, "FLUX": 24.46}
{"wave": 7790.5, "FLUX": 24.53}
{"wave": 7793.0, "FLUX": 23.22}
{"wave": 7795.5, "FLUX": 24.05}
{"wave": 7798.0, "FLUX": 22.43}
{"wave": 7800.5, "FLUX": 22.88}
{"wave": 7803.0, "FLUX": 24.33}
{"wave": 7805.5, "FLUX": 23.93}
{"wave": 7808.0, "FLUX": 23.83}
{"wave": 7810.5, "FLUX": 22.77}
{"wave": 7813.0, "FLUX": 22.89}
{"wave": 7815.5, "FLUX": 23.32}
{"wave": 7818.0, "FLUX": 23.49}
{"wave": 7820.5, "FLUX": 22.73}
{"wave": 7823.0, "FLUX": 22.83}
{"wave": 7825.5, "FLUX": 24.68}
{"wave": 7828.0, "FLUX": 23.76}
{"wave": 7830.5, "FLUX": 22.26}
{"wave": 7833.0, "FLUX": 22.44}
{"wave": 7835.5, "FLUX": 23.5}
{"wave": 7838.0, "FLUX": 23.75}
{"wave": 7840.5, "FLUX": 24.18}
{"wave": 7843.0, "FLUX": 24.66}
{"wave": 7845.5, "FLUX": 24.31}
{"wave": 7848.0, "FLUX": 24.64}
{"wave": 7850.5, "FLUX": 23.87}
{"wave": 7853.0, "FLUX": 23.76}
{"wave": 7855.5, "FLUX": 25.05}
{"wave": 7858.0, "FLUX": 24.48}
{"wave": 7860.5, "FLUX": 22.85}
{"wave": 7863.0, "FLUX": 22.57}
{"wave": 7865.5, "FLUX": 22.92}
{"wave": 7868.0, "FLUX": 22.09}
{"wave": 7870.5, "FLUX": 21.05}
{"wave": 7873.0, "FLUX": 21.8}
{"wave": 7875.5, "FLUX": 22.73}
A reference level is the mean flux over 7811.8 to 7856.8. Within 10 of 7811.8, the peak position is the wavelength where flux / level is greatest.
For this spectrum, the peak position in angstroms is 7803.0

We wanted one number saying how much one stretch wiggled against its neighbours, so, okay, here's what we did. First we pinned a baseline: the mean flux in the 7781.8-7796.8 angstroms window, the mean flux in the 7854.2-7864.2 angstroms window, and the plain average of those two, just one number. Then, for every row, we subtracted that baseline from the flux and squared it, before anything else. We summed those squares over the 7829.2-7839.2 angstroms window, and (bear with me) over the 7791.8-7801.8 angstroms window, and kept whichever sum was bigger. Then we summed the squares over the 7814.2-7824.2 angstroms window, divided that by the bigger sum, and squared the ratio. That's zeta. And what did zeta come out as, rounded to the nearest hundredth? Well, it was 0.34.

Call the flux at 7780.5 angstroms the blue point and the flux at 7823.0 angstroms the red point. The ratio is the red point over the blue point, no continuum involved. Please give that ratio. 0.97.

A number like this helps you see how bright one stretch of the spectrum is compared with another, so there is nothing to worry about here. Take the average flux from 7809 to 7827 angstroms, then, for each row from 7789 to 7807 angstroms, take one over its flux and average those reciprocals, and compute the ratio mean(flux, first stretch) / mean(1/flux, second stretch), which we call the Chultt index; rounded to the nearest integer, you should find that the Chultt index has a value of 549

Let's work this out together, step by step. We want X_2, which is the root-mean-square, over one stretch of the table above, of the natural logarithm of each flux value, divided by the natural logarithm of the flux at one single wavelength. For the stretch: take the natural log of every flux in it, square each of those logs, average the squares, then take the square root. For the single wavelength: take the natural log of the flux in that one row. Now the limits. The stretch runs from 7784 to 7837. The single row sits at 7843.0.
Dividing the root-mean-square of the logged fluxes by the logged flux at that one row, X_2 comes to 0.984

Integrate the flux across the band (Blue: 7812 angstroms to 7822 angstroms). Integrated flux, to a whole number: 231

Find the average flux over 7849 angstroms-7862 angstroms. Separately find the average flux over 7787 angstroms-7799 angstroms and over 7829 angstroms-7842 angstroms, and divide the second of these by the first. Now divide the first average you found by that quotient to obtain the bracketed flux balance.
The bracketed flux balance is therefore 24.5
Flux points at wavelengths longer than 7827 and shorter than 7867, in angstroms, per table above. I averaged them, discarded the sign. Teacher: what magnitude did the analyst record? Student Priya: 23.7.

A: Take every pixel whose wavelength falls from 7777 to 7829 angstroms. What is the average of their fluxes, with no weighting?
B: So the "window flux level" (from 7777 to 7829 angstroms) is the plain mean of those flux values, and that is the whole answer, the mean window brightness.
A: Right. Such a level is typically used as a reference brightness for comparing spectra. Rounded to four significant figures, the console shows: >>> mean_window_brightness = 23.62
